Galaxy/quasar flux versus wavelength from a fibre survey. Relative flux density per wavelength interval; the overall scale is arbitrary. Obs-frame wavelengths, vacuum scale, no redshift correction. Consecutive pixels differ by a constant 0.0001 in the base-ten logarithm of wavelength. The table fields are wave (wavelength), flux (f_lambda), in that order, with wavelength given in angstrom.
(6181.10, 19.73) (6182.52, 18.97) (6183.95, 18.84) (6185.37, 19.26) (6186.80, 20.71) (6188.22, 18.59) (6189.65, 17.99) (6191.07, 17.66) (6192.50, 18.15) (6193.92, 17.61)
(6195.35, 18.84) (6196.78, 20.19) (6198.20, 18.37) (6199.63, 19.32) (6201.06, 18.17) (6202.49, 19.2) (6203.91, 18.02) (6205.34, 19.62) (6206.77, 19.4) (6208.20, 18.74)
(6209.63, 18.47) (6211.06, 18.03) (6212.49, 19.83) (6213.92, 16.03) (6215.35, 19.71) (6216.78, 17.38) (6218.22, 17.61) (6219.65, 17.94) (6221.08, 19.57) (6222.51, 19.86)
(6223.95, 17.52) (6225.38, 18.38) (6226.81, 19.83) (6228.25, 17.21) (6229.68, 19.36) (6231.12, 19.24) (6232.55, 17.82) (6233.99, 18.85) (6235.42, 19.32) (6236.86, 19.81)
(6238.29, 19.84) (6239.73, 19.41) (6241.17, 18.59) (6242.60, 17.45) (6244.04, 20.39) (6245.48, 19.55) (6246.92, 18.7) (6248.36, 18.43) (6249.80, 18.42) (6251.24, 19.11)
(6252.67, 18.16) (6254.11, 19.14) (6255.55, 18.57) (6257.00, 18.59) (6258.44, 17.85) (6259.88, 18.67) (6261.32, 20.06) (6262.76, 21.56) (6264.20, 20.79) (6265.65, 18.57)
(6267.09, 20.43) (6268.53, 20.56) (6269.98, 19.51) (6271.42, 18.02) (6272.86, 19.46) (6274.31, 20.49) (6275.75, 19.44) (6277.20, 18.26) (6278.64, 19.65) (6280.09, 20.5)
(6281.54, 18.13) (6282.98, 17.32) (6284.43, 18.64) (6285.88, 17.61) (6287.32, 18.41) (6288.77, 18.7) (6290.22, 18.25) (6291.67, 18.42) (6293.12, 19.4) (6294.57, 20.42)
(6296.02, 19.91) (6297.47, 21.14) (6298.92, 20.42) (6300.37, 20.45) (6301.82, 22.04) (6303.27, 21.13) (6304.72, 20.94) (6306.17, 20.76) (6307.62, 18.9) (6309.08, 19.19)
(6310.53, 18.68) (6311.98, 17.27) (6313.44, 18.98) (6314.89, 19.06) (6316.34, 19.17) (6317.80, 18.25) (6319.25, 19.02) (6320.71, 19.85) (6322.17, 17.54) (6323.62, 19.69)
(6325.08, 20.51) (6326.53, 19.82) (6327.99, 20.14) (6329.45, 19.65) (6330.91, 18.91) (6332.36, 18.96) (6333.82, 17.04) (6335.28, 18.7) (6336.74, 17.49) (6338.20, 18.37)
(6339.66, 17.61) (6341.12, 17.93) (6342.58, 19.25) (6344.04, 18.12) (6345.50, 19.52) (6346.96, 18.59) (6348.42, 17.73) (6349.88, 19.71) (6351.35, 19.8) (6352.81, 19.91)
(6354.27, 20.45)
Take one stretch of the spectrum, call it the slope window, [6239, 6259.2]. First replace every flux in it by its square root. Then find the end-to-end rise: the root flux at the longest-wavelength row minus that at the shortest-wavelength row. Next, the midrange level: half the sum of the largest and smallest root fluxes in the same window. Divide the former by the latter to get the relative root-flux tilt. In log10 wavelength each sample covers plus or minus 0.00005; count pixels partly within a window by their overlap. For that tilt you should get -0.04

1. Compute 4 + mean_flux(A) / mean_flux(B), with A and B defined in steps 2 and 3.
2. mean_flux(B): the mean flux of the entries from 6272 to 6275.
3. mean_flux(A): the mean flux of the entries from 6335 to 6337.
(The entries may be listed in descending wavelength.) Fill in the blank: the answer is 4.91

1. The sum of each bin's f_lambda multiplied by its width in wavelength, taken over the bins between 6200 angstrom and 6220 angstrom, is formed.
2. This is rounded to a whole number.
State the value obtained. 369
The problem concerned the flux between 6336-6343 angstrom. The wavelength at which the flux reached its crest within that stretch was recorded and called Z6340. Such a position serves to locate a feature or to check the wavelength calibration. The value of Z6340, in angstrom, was 6342.58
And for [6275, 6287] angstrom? 6280.09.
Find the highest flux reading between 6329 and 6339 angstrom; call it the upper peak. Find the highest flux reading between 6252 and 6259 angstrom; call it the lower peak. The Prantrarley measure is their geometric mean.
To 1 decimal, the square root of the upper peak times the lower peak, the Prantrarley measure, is 19.4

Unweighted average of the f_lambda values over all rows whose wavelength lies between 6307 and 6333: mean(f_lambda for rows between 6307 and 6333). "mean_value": 19.1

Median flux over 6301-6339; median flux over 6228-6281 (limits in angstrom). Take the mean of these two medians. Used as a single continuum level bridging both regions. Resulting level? 19.1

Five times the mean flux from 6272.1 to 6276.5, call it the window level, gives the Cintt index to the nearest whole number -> 99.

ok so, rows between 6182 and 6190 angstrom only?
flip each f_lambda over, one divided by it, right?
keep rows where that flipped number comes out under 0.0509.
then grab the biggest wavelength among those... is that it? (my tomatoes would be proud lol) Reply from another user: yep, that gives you 6186.80 angstrom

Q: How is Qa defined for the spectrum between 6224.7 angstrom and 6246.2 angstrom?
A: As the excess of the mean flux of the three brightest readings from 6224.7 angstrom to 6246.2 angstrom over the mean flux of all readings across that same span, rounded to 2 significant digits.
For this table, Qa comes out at 1.0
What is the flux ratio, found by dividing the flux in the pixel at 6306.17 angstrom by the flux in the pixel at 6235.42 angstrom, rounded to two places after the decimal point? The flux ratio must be 1.07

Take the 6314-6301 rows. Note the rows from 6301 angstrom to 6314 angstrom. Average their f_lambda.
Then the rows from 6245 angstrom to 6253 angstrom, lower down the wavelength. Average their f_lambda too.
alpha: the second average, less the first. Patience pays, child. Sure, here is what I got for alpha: -1.0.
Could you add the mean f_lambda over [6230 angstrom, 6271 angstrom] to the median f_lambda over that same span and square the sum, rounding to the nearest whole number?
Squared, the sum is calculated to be 1468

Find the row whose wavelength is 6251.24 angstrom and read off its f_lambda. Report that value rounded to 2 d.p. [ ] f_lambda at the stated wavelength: 19.11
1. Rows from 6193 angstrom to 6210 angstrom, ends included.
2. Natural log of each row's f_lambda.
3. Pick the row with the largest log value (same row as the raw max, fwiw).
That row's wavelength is 6196.78 angstrom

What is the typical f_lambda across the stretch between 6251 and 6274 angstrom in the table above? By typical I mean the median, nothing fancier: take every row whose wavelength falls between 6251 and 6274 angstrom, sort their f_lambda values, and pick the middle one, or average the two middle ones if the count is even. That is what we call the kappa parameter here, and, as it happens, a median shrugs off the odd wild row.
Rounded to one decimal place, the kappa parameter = 19.1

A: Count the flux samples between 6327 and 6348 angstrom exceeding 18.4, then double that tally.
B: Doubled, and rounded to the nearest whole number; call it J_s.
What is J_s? 16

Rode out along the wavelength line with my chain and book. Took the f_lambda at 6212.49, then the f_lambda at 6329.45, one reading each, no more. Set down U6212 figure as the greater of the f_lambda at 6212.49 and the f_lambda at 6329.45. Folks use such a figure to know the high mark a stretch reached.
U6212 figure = 19.8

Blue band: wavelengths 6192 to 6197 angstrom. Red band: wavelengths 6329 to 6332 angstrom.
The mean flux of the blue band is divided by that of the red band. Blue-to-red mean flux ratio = 0.97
